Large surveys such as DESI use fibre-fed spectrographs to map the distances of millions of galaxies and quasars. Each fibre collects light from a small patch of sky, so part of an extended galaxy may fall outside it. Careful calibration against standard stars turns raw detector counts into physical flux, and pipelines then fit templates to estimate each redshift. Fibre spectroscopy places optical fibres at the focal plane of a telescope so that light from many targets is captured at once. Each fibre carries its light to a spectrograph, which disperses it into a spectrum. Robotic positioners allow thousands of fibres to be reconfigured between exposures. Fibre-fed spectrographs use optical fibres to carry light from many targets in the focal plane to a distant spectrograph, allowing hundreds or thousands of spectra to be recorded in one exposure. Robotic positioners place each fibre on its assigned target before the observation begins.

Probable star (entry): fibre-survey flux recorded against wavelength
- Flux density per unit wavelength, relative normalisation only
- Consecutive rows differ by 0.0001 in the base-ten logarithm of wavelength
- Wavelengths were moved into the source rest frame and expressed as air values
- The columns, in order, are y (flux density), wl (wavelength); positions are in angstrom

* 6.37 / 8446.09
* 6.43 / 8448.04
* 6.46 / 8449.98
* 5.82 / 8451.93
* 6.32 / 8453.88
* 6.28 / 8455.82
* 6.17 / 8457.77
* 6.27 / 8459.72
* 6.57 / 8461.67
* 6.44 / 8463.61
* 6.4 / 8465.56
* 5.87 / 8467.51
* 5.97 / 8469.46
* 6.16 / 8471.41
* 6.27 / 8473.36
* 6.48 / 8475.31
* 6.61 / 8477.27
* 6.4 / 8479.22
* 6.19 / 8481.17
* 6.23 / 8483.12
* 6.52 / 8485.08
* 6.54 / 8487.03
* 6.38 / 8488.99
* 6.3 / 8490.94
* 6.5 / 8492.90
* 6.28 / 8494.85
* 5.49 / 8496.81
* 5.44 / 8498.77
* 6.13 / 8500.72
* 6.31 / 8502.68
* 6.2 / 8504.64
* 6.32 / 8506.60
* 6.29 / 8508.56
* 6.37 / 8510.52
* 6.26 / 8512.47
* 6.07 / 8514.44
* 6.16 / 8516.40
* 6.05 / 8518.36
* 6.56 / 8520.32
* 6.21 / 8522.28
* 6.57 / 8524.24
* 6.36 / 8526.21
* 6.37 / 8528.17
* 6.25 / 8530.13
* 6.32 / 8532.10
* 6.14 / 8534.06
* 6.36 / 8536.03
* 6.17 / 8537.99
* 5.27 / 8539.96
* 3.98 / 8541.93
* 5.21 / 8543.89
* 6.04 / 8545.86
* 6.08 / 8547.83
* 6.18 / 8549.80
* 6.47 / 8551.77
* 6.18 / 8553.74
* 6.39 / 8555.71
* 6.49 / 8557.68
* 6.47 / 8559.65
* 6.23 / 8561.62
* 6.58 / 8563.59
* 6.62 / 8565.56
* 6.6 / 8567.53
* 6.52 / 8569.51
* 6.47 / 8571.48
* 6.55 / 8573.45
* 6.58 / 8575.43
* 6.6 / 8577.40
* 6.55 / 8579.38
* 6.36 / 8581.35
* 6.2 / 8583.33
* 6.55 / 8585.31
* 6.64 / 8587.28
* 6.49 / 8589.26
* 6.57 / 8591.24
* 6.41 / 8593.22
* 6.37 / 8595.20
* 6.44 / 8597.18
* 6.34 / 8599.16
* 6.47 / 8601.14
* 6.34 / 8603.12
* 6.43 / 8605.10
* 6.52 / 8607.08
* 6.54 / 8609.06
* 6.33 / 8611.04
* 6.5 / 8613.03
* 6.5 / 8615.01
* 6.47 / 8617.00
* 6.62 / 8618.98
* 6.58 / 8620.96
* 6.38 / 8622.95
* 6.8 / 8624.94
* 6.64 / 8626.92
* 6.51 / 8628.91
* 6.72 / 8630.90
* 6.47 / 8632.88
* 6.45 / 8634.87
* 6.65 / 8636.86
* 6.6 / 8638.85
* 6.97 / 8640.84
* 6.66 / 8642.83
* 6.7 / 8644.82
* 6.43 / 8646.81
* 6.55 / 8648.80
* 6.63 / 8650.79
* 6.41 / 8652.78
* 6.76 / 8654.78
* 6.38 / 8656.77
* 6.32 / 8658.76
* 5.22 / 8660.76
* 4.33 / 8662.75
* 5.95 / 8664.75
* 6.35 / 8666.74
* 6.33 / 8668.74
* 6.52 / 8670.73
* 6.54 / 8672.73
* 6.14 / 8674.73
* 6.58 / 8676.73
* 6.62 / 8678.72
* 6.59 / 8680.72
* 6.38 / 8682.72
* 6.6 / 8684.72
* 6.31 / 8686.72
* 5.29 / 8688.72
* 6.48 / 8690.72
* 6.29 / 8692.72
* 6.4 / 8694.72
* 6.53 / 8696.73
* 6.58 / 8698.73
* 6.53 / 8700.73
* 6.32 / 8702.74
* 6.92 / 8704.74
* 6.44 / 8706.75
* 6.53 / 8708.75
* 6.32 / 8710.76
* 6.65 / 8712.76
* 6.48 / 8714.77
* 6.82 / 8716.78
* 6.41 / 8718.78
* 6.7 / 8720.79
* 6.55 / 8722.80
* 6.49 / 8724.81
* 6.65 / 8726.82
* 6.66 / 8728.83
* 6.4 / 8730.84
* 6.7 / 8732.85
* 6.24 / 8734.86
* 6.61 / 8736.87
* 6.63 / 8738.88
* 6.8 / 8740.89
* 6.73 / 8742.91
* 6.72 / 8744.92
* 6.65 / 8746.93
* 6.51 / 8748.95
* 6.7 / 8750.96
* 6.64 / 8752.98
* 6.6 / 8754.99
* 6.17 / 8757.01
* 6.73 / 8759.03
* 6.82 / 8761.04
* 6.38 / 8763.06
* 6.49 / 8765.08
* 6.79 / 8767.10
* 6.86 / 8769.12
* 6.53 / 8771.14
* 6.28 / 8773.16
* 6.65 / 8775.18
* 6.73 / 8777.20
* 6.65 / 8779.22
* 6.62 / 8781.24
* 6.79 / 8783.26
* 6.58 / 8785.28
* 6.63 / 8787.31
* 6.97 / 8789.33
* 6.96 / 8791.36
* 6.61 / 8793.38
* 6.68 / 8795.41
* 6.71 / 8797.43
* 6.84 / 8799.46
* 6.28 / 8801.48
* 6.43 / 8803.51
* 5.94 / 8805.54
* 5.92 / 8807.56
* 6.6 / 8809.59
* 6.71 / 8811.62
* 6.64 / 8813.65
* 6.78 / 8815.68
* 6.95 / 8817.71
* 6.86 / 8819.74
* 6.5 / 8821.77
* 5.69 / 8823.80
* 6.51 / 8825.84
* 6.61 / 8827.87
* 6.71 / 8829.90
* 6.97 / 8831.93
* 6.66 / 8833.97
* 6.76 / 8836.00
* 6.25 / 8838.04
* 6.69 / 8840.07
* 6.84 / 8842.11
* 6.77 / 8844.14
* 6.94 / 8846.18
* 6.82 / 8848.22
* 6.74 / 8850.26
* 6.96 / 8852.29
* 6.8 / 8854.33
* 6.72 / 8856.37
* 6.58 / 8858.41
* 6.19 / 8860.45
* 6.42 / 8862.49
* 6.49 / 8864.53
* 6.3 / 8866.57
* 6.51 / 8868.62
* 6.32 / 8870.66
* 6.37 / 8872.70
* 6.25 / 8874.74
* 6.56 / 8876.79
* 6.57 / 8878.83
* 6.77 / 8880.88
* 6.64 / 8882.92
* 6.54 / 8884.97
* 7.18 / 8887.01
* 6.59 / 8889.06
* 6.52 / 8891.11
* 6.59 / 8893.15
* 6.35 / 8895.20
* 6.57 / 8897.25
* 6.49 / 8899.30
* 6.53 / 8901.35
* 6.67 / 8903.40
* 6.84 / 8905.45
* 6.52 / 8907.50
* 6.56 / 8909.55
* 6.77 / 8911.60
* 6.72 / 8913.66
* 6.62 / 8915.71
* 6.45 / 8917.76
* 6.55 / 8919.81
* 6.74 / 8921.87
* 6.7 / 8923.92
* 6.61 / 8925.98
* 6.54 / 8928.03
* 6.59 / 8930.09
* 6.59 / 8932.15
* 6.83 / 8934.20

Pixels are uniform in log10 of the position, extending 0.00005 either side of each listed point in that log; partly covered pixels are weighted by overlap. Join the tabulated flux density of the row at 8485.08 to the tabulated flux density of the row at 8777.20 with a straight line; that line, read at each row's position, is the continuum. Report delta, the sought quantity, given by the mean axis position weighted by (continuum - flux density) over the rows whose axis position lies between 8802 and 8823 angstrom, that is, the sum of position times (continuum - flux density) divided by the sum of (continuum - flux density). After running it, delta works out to 8807.0 angstrom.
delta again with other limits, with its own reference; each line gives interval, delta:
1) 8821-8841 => 8827.9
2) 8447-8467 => 8455.3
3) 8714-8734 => 8724.0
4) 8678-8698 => 8689.0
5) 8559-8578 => 8563.9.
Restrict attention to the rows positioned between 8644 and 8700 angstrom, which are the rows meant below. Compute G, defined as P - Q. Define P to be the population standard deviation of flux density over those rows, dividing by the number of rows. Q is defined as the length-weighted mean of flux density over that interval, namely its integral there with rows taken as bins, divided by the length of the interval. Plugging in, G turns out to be -5.78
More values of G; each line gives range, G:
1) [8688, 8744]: -6.23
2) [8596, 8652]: -6.40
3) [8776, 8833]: -6.29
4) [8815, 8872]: -6.34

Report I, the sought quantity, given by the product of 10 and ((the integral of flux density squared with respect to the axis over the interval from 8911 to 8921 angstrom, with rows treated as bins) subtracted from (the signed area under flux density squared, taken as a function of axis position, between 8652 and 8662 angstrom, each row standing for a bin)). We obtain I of -541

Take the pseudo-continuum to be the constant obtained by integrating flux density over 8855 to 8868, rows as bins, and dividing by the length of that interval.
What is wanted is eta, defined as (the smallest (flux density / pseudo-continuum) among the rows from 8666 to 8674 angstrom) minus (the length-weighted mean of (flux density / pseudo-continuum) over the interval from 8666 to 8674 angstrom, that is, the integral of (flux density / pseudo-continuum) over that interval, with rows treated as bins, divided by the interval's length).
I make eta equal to -0.01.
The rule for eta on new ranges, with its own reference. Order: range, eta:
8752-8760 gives -0.06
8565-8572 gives -0.01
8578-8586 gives -0.03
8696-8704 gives -0.03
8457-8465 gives -0.03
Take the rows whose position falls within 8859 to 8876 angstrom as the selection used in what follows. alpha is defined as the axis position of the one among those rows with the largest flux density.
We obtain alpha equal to 8868.62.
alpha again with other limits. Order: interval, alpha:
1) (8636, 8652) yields 8640.84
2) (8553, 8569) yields 8565.56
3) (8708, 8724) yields 8716.78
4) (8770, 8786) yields 8783.26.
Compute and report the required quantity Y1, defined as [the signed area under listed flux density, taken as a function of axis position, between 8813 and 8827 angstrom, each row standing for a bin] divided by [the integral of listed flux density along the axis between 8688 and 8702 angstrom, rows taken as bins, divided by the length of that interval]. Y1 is 14.5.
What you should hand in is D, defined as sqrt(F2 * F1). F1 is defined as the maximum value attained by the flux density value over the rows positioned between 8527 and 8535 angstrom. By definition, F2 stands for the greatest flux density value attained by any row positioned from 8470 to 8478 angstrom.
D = 6.49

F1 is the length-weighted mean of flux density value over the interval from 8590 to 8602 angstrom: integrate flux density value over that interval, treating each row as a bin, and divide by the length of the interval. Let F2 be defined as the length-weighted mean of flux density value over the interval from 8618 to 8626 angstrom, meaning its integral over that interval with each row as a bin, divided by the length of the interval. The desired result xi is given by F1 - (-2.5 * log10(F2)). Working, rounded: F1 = 6.43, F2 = 6.60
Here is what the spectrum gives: 8.48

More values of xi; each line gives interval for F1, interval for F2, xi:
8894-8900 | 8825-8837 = 8.53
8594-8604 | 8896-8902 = 8.43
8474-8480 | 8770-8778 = 8.52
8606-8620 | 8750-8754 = 8.56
